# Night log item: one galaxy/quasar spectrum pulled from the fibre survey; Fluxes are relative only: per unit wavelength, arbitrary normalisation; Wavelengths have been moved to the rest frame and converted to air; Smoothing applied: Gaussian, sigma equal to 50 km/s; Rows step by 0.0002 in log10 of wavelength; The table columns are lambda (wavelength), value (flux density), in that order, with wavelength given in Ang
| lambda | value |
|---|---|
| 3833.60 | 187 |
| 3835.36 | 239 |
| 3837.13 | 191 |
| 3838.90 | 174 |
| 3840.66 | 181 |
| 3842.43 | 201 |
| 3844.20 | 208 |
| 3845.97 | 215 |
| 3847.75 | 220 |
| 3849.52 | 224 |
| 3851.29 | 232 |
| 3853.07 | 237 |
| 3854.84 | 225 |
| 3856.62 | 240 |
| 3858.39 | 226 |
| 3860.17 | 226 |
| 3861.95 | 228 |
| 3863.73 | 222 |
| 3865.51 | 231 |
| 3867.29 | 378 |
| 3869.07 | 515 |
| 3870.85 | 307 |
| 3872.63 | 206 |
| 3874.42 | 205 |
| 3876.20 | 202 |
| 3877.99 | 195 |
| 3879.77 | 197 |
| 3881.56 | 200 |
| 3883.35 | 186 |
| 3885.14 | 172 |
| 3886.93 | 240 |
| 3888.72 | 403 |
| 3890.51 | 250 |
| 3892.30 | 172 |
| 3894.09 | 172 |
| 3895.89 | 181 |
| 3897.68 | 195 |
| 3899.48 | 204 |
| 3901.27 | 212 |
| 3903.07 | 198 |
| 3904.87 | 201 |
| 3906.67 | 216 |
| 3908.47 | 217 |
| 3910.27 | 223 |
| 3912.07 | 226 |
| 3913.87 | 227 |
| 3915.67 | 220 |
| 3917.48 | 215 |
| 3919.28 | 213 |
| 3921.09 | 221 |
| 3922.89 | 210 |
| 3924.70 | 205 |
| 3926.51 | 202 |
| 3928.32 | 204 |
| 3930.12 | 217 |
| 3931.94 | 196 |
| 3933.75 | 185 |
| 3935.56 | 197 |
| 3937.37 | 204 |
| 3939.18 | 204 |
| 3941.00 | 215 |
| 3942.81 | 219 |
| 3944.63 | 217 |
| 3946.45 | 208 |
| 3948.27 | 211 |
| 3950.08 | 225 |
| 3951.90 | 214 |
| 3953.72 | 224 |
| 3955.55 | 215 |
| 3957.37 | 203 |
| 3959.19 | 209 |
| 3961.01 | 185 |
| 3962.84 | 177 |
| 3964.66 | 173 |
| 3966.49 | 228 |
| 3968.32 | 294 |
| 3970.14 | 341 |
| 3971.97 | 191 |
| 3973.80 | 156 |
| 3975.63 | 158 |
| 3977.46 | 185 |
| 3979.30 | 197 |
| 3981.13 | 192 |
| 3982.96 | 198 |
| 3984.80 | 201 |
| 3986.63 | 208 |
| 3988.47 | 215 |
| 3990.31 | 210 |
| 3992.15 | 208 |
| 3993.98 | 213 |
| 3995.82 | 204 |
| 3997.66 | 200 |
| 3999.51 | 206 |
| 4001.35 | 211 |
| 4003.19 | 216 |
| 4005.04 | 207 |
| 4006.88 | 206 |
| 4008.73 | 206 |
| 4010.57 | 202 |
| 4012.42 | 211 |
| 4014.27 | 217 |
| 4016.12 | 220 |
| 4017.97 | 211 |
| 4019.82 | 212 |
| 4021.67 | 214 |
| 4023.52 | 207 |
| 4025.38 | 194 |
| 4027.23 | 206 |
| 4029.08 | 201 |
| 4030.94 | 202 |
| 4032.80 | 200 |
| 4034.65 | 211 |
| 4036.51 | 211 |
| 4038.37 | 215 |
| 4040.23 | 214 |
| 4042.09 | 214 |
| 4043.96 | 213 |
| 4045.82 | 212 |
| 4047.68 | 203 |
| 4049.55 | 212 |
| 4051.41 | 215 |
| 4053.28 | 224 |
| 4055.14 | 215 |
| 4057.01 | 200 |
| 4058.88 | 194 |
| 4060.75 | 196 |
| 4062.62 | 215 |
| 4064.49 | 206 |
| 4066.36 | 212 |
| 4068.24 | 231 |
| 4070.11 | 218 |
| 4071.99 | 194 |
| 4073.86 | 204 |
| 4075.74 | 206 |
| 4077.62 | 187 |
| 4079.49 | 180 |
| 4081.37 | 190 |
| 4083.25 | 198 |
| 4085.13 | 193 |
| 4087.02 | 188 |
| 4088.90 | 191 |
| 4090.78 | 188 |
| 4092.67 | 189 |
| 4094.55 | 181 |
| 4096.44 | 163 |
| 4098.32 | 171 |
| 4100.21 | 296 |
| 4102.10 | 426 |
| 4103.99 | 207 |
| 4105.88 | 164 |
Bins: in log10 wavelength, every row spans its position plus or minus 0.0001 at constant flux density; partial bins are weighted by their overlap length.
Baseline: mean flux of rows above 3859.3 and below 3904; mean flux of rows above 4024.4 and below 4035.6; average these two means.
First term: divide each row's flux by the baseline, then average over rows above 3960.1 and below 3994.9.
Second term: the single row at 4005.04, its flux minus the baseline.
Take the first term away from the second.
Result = -13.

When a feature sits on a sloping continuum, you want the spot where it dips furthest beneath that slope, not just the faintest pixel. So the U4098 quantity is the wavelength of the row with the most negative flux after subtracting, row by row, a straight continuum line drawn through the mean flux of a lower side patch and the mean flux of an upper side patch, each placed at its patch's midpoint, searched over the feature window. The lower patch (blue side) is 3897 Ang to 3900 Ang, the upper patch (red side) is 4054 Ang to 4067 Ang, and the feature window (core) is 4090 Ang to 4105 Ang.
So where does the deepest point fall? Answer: 4096.44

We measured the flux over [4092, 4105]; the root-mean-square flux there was 250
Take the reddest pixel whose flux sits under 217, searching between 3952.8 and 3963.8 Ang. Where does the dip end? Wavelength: 3962.84 Ang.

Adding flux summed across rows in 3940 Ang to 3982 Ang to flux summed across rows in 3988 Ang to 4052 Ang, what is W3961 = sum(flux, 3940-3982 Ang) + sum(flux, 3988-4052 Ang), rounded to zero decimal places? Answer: 12156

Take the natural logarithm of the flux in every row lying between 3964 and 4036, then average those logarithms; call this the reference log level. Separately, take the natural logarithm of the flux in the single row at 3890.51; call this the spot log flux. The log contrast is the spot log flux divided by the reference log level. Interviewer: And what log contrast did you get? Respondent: 1.04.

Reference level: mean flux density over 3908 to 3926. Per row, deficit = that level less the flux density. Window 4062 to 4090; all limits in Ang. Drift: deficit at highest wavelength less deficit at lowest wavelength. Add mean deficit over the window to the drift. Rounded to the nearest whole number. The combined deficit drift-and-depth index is 41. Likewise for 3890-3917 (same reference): 40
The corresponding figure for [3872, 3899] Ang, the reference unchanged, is 17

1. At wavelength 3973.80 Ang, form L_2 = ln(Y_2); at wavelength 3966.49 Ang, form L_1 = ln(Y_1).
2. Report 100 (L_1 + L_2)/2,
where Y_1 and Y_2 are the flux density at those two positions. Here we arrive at 524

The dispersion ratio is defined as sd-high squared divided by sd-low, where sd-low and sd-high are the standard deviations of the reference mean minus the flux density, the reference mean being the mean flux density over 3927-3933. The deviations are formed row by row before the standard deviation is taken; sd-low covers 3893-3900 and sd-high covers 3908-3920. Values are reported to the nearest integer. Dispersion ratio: 2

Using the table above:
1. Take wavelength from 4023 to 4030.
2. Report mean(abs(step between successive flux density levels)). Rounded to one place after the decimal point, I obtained 10.0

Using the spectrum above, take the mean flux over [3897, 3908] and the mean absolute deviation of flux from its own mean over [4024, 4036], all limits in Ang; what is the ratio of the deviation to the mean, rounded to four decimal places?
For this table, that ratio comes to 0.0201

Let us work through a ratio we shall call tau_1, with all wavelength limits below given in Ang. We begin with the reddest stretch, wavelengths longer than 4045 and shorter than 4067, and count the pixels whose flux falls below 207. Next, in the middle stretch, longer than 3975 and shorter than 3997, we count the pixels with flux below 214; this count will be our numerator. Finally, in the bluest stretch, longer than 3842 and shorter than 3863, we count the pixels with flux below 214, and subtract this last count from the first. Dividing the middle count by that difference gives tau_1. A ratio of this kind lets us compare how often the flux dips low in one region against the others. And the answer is 4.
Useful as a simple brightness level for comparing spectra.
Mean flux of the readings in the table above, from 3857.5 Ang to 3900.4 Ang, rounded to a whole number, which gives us 238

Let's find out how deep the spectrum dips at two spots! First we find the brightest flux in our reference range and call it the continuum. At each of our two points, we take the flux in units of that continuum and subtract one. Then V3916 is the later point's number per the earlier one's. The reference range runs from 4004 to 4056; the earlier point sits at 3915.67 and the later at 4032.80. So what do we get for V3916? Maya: 6.0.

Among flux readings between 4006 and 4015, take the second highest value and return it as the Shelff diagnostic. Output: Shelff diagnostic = 211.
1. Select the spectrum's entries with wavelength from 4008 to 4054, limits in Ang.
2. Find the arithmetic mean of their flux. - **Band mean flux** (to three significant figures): 210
